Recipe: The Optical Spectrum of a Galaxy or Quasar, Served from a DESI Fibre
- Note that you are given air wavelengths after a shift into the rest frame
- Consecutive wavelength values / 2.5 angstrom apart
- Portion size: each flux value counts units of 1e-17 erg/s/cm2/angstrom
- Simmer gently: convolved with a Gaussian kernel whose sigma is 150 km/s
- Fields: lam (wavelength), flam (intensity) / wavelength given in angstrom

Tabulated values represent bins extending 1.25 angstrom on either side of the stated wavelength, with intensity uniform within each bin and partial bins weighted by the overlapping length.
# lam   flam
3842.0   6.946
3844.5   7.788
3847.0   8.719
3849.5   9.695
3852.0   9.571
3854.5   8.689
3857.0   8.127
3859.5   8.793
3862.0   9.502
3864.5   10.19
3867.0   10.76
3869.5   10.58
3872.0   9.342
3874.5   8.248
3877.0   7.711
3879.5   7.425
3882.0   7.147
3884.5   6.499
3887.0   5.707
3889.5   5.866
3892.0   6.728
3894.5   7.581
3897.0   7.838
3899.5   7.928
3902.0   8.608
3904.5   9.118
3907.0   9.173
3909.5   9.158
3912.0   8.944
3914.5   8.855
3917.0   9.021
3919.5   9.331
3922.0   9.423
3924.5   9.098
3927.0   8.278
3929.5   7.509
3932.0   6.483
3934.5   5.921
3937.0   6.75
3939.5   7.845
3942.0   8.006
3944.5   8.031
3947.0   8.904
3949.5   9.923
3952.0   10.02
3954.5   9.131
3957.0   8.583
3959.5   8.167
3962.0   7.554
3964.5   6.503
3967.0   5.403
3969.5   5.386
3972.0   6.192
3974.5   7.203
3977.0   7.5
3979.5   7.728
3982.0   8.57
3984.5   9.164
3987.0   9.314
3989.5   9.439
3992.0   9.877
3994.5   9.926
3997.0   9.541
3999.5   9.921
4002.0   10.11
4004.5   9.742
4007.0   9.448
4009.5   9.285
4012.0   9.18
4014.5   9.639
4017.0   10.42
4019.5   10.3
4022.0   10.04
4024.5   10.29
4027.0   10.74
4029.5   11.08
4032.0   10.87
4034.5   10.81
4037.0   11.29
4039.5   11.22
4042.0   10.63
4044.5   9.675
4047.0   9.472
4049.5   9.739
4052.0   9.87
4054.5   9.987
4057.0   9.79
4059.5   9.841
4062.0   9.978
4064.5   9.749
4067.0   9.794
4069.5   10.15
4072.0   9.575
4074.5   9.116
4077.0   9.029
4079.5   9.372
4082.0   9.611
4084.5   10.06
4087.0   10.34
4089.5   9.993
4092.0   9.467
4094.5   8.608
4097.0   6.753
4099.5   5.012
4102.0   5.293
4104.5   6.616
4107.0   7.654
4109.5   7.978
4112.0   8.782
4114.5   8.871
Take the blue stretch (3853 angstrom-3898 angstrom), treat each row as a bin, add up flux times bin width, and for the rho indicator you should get 367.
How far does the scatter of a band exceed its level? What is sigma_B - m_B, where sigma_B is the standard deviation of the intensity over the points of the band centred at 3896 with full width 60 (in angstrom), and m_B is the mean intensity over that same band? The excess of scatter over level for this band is -7.0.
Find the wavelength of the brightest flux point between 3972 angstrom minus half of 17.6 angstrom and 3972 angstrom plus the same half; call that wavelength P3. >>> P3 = 3979.5 angstrom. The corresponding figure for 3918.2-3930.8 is 3922.0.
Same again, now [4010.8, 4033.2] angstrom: 4029.5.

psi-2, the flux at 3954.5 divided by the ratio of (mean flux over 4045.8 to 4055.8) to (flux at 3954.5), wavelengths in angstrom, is 8.5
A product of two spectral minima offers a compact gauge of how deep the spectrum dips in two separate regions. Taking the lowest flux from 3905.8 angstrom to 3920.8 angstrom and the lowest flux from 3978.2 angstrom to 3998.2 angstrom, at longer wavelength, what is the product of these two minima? 68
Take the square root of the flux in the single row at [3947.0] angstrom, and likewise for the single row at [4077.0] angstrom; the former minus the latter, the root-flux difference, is 0.0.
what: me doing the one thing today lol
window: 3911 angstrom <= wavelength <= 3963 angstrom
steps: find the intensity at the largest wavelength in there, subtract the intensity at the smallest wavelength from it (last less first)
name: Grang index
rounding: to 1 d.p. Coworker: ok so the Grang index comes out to -1.4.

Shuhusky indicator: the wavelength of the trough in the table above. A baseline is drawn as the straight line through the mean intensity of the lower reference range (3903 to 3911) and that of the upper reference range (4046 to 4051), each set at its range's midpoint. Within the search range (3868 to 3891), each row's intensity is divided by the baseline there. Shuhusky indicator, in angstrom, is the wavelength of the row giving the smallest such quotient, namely 3887.0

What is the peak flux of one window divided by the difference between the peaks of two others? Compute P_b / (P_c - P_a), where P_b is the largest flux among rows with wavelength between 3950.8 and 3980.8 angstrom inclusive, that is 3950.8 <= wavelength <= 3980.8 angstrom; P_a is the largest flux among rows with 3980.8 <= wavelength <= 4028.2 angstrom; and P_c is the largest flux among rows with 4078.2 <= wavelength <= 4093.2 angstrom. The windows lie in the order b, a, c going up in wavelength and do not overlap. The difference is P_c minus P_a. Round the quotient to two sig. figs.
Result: -25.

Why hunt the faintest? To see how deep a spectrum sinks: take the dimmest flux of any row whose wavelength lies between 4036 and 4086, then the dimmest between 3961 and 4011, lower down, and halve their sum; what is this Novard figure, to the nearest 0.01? 7.21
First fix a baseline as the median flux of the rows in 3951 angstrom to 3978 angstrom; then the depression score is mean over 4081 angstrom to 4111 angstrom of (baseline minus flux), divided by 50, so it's -0.01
